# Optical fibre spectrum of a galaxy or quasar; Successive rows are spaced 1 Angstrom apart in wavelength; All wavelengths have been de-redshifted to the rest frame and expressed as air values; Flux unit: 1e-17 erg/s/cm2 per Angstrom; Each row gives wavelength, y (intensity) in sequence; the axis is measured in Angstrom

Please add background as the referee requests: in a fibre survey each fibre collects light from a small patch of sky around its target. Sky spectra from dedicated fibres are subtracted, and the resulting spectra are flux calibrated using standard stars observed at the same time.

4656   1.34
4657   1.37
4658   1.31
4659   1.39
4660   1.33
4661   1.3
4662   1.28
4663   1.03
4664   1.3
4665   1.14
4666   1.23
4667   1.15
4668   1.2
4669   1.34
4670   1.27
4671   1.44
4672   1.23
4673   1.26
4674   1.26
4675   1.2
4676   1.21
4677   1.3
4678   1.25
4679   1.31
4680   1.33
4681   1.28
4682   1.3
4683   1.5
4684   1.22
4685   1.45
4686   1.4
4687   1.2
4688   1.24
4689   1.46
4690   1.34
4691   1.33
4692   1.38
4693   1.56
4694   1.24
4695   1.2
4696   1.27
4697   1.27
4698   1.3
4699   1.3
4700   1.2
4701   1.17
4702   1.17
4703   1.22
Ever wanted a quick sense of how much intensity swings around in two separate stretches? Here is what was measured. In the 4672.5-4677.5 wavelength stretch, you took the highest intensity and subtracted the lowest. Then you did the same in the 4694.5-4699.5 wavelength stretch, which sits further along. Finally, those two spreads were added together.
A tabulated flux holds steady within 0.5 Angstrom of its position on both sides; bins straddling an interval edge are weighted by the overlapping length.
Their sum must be 0.20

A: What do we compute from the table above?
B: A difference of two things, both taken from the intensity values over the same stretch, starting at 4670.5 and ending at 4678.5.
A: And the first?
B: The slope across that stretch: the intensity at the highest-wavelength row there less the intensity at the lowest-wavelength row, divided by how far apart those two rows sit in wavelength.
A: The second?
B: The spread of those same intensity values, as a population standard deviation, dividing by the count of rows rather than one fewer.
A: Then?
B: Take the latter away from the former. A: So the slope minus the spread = -0.10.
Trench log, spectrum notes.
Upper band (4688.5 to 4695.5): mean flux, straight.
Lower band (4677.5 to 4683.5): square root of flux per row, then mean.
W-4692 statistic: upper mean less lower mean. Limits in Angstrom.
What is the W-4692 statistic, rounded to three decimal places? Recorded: 0.207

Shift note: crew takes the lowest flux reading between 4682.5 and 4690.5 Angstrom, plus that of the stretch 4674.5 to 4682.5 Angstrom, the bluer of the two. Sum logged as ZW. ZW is 2.40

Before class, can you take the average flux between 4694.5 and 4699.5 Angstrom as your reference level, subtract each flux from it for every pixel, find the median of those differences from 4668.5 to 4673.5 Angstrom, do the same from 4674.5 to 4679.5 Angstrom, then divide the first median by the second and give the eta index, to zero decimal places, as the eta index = 0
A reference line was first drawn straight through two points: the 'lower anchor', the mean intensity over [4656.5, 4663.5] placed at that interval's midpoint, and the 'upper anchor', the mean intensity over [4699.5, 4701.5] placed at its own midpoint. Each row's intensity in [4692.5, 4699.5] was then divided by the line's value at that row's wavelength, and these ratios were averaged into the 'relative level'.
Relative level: 1.09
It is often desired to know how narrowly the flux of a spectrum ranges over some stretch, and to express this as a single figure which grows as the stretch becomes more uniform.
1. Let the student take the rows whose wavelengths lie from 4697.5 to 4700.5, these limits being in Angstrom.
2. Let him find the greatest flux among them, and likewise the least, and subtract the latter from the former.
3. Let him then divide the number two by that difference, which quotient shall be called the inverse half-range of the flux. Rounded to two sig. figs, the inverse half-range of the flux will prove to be 20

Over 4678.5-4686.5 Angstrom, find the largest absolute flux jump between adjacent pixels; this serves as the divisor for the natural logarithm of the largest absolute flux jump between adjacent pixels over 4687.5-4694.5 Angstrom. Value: -4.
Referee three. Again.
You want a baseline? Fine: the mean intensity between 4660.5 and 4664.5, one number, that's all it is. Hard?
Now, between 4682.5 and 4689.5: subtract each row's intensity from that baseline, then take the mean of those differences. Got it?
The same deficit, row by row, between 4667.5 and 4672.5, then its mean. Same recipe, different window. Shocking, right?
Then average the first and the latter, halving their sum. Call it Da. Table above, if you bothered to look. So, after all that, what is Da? -0.10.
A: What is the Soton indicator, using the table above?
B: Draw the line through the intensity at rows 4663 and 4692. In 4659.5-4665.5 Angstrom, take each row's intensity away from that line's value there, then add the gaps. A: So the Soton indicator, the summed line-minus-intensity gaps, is -1.2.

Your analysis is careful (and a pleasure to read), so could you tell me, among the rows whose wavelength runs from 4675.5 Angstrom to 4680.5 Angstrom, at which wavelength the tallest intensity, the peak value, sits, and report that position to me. 4680 Angstrom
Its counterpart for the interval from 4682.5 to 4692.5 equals 4683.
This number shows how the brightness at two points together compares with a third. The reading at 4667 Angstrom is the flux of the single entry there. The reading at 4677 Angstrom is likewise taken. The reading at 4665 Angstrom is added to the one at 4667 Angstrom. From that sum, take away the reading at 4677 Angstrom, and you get 0.99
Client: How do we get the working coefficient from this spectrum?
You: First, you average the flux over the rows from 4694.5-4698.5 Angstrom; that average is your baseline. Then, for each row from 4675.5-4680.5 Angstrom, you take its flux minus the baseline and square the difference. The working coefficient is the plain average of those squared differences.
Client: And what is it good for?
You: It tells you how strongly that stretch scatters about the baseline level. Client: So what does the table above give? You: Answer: 0.0023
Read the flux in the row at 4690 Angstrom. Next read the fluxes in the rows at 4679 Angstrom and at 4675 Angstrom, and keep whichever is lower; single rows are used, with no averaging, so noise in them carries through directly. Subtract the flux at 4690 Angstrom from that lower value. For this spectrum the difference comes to -0.14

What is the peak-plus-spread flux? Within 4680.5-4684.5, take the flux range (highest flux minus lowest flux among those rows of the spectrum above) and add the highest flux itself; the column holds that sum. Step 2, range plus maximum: 1.78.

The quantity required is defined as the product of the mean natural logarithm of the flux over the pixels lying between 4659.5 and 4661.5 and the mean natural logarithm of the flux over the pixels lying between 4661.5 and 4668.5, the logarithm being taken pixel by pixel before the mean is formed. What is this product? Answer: 0.047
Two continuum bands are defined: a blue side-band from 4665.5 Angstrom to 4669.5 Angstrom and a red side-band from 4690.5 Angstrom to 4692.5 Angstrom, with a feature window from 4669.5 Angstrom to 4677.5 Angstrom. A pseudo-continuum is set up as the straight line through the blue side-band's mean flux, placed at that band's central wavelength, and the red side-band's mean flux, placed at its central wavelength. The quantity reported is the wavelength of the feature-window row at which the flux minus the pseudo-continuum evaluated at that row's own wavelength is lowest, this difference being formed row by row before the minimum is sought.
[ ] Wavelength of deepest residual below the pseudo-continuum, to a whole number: 4675 Angstrom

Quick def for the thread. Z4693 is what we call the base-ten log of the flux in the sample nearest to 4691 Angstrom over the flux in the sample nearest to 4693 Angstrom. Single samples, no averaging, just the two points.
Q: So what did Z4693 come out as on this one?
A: -0.069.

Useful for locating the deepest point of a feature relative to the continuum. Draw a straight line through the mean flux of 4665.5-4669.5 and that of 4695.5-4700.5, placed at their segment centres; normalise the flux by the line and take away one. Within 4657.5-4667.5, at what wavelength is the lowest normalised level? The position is 4663 Angstrom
